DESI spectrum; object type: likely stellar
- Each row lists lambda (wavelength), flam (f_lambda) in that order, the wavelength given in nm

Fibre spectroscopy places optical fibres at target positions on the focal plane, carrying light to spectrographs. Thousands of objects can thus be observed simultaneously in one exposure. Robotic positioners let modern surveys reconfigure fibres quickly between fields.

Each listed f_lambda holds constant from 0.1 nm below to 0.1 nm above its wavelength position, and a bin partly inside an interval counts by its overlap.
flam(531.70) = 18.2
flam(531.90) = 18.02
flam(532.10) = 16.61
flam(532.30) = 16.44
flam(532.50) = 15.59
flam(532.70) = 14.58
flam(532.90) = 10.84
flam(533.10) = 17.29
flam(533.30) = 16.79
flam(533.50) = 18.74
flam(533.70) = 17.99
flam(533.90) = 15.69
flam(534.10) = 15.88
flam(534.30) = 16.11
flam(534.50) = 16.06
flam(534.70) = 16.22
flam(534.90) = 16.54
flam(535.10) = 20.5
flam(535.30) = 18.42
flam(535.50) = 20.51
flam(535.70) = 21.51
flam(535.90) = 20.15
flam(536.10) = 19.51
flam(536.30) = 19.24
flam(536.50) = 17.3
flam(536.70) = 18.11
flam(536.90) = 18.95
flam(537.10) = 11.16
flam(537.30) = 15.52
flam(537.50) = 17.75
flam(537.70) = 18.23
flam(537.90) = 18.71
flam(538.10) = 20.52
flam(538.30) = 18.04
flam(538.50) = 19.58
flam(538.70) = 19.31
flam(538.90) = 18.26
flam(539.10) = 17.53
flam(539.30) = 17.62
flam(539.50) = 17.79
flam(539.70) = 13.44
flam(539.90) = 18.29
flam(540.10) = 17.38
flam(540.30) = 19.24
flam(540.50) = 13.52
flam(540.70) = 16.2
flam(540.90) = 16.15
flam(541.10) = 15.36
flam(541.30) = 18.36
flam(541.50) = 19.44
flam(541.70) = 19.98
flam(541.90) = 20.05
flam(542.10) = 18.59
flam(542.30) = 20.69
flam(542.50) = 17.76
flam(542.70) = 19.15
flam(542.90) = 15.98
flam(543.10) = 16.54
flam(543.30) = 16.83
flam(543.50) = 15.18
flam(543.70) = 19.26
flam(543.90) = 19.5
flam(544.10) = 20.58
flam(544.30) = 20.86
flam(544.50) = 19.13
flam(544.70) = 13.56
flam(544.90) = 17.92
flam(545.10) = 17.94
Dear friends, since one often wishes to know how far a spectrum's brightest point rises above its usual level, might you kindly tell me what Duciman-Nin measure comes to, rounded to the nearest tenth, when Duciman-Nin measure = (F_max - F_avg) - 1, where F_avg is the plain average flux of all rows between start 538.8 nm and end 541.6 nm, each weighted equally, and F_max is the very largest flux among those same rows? 1.4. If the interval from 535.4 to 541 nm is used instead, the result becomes 2.7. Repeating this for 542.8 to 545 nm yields 2.1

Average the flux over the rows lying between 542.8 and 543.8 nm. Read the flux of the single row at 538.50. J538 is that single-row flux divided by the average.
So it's 1.17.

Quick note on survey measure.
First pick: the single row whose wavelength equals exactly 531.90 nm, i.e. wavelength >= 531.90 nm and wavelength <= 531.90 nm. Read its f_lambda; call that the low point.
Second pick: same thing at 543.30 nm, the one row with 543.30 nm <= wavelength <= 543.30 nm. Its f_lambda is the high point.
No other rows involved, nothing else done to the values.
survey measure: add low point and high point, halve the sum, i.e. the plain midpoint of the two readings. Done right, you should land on 17.4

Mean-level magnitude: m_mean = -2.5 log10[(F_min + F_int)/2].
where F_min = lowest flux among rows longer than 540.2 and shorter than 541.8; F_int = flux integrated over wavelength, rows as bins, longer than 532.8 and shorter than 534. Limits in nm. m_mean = -3.04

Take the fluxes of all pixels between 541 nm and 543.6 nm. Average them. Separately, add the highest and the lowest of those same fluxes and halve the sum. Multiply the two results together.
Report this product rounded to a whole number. 323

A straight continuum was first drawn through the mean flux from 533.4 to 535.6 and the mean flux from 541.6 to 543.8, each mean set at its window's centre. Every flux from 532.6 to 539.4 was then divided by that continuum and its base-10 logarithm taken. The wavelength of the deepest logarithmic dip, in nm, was 532.90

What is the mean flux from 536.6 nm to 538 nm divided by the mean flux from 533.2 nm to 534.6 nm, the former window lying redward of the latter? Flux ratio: 1.01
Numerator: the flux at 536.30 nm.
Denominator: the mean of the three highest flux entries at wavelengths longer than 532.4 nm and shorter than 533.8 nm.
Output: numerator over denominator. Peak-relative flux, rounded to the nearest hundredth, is 1.07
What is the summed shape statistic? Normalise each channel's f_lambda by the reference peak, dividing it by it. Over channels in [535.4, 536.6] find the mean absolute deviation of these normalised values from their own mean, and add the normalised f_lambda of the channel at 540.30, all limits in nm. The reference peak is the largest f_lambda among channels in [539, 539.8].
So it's 1.14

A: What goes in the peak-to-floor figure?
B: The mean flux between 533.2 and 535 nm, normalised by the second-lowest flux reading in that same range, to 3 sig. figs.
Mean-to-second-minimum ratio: 1.05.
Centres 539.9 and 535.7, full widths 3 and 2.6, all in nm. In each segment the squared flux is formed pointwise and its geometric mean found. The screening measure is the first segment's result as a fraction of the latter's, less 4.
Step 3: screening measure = -3.16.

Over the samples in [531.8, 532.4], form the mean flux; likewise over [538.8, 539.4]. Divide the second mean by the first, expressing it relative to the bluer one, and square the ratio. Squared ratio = 1.1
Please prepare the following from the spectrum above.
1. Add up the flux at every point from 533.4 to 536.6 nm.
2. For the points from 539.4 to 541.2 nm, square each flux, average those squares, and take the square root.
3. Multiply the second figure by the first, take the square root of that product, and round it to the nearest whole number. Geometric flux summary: 69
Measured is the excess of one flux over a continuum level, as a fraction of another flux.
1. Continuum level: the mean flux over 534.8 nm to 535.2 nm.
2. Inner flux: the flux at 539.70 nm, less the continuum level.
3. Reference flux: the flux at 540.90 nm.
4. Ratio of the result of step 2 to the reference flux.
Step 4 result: -0.31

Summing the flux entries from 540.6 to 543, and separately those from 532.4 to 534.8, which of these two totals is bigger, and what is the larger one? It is 218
